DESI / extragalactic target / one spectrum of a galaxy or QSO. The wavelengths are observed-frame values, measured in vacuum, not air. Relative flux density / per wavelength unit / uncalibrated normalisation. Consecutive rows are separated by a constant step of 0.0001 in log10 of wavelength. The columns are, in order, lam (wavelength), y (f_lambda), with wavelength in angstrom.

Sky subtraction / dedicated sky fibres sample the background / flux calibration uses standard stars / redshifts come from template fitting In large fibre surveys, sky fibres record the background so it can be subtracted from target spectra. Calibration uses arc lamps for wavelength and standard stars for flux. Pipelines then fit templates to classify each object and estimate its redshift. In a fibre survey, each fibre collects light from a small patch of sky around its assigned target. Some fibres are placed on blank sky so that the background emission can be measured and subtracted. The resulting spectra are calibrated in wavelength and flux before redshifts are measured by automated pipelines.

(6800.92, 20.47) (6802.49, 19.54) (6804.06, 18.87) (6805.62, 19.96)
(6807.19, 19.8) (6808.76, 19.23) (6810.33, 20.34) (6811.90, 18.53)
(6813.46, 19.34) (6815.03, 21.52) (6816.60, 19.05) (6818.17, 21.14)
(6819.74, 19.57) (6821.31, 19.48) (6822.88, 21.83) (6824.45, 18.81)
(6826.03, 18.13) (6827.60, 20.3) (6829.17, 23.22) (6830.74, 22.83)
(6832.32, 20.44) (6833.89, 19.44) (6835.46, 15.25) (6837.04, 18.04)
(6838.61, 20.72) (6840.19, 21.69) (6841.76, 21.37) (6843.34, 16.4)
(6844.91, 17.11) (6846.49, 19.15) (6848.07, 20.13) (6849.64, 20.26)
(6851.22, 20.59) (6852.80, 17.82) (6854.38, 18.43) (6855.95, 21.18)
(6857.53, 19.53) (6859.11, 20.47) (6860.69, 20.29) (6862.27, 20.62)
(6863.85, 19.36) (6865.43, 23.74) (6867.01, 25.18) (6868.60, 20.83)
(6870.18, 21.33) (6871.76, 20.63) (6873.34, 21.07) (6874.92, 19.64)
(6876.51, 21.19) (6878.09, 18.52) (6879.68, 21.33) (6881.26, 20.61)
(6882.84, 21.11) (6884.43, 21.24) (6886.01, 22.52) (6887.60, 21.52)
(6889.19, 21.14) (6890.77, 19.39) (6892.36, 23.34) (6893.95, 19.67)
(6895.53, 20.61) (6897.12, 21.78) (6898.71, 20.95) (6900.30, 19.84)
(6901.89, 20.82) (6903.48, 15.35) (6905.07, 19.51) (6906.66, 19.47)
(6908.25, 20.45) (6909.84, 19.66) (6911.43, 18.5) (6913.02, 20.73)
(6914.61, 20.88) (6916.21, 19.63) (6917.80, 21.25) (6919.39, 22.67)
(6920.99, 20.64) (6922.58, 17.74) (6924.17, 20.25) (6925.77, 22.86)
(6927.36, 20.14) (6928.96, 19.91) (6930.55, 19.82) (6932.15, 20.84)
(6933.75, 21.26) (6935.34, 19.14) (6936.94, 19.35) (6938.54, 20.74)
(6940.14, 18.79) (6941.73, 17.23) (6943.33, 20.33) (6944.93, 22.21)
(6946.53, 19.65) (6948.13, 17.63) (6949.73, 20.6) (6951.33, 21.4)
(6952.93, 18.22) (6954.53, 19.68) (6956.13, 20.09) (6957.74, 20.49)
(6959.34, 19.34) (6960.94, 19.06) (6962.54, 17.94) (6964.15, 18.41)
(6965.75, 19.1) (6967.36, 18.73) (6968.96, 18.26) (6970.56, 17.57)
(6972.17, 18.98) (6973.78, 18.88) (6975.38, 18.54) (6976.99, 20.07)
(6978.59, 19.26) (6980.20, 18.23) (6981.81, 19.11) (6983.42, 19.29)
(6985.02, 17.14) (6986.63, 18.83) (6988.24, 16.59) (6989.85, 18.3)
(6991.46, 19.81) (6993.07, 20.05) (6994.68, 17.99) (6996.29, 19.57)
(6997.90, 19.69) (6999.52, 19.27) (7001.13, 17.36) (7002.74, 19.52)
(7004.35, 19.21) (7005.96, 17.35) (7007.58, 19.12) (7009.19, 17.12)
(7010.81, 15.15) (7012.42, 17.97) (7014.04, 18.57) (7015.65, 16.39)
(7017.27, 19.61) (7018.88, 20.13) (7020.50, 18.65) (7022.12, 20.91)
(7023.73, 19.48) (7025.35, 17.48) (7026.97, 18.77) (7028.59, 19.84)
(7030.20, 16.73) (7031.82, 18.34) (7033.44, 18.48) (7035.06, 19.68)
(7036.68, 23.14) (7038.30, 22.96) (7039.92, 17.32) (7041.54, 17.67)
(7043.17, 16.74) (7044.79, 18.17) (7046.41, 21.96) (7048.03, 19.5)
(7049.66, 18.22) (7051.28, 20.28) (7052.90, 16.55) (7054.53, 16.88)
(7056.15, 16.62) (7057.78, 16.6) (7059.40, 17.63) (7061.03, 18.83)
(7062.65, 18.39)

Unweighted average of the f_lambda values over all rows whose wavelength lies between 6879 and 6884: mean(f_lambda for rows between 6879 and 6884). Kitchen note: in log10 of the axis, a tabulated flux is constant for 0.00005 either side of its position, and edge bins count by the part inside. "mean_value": 21.0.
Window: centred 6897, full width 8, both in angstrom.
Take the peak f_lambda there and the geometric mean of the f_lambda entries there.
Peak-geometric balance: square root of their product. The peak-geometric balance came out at 21.2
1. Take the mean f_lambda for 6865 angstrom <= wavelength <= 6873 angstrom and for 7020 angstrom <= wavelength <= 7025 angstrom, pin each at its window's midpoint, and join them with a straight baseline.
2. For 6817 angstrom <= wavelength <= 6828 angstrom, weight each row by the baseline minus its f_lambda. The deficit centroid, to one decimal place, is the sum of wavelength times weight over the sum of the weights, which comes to 6823.3 angstrom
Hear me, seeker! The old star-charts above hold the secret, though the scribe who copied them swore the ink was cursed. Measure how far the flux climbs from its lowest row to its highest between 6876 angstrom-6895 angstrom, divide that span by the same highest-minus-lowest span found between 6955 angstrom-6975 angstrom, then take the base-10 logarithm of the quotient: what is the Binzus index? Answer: 0.22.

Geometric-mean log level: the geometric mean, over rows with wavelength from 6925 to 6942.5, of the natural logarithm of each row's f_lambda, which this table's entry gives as 2.99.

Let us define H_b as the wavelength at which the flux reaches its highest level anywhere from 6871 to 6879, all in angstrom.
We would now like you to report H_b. 6876.51 angstrom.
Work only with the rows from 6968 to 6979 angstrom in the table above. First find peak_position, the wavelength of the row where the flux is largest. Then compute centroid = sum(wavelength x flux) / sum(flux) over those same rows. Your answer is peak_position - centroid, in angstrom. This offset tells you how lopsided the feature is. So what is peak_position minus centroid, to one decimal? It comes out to 3.1 angstrom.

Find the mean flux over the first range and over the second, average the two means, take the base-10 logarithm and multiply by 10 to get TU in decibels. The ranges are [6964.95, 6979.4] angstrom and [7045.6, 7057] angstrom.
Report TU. 12.7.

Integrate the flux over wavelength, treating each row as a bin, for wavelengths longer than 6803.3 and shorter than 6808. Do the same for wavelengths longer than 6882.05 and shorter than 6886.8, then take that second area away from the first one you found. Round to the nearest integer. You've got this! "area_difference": -11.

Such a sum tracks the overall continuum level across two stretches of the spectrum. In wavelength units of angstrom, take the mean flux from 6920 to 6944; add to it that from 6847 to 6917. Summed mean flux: 40.4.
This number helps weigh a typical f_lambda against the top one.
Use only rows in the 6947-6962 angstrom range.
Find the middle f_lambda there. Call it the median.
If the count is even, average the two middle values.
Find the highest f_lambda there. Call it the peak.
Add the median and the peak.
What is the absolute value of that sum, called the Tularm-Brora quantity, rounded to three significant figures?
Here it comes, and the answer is 41.1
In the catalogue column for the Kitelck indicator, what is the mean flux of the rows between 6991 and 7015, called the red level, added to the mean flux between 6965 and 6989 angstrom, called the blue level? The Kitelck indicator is 37.1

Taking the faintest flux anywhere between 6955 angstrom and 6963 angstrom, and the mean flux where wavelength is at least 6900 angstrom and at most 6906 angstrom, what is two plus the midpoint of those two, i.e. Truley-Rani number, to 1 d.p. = 20.4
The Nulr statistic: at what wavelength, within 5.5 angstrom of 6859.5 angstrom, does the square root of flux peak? 6855.95 angstrom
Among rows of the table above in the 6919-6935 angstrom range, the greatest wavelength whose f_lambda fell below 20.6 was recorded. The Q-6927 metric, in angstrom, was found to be 6930.55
